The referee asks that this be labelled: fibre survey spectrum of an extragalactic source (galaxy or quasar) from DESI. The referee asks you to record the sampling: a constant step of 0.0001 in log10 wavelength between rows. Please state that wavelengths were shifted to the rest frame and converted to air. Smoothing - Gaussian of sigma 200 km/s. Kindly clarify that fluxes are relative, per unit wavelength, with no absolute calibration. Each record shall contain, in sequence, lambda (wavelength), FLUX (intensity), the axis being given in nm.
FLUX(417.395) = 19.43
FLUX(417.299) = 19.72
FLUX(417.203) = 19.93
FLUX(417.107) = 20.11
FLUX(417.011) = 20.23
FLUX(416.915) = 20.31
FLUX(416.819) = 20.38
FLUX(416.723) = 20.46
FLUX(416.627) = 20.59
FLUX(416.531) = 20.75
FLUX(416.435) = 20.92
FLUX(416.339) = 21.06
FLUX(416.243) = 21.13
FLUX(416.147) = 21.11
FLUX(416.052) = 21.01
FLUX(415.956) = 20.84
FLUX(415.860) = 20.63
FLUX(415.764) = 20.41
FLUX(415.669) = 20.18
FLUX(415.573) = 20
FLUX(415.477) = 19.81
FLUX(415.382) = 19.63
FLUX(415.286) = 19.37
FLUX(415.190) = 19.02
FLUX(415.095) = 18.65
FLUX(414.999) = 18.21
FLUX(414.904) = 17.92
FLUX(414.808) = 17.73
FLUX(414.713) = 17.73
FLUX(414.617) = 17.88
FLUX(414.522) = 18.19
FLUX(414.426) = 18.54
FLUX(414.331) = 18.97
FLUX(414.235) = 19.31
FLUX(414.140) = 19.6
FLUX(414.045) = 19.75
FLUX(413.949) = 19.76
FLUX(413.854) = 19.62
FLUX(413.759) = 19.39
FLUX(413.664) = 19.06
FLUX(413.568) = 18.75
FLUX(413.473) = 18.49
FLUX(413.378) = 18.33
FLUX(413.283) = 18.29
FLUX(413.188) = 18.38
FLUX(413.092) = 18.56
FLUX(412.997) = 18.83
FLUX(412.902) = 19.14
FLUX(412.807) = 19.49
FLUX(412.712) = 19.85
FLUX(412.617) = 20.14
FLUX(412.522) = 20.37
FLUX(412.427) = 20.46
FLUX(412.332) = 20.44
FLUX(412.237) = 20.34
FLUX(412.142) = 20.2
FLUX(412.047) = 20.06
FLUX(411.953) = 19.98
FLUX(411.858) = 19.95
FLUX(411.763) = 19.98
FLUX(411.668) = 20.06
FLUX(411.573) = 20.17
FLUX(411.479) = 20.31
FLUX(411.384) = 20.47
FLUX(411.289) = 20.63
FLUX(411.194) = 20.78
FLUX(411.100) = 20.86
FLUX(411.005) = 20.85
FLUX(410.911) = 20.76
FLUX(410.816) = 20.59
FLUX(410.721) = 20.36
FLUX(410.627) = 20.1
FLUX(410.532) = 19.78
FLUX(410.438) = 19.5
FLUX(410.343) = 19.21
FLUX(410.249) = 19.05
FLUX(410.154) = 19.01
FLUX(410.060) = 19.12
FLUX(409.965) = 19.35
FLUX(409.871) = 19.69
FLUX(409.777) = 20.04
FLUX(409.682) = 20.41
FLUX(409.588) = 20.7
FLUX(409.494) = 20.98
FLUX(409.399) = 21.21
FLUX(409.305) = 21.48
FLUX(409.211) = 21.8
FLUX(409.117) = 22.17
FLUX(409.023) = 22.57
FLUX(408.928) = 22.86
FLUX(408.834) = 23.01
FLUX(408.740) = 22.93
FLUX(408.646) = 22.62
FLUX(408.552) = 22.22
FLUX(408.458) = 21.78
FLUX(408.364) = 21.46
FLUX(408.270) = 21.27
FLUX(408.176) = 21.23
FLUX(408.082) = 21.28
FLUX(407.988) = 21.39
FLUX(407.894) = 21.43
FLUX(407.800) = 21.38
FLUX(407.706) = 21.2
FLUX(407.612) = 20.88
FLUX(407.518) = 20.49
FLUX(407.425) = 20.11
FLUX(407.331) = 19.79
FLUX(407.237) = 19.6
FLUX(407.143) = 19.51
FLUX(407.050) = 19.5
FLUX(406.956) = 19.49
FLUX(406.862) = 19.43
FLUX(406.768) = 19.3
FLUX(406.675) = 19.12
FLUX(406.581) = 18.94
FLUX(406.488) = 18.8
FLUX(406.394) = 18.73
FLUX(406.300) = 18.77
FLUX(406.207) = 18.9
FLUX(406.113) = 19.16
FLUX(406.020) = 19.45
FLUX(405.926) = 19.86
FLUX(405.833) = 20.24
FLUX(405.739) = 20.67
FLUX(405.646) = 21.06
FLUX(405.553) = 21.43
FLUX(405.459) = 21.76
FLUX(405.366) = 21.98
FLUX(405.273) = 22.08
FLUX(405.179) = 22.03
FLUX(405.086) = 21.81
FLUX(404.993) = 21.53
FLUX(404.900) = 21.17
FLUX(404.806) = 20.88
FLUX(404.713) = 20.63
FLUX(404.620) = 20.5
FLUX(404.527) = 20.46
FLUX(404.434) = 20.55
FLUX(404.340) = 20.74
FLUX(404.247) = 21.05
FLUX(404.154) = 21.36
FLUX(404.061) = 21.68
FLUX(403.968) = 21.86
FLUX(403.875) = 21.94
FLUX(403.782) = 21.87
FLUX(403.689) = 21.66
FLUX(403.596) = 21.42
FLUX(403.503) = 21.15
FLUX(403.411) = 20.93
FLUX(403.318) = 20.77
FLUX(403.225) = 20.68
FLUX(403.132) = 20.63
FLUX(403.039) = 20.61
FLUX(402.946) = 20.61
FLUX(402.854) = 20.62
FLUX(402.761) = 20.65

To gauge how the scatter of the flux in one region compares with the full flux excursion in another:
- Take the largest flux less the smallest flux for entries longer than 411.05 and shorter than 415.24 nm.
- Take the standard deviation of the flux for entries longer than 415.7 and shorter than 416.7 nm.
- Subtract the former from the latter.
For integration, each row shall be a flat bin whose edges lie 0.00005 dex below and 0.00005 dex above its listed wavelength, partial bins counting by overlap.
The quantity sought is -2.9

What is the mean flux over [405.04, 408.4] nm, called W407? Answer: 20.4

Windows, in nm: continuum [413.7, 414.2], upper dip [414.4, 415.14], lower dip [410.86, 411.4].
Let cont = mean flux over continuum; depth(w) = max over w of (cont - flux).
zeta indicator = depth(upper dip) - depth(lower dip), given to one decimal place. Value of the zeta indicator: 2.7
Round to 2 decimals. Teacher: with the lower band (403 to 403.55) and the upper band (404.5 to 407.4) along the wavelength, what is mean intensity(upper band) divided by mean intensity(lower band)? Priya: 0.97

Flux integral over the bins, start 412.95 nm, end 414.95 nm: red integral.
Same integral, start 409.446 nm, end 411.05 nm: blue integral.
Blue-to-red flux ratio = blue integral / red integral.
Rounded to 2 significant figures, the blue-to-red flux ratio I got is 0.86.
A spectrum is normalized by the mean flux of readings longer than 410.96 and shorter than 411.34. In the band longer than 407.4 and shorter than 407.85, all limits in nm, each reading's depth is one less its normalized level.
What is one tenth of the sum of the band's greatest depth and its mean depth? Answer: 0.003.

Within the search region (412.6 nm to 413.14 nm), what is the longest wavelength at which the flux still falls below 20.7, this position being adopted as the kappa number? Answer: 413.092 nm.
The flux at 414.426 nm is 18.54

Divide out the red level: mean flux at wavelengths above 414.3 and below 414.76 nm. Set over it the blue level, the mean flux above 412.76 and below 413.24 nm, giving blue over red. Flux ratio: 1.034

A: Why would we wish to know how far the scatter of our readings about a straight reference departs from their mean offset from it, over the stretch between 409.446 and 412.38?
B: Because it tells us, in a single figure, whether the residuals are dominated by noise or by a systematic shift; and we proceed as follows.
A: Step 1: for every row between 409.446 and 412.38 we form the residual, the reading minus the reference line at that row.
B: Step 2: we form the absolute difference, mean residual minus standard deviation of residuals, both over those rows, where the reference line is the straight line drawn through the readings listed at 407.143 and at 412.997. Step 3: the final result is 0.5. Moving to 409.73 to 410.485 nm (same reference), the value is 0.1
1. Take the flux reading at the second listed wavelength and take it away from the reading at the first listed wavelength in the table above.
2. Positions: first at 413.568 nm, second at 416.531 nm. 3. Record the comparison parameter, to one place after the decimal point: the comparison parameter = -2.0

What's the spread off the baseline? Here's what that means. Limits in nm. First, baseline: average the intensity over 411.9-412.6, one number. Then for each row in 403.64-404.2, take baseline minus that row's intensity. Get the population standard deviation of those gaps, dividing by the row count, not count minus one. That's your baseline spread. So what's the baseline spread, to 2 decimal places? 0.19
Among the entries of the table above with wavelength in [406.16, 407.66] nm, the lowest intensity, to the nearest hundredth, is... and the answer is 18.73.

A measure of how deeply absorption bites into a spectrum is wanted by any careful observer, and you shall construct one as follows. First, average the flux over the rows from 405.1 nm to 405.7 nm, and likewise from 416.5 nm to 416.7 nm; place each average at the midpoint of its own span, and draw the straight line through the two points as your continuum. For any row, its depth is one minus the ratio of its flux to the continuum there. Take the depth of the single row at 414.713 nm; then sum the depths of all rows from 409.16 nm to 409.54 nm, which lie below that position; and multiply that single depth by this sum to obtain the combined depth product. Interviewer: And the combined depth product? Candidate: 0.00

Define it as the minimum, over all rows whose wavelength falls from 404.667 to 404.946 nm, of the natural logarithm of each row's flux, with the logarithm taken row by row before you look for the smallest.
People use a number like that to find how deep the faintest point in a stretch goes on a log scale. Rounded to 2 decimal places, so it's 3.03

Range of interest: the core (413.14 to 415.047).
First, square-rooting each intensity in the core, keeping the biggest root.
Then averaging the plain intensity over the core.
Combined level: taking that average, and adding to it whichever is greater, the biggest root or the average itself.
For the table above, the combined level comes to 37.4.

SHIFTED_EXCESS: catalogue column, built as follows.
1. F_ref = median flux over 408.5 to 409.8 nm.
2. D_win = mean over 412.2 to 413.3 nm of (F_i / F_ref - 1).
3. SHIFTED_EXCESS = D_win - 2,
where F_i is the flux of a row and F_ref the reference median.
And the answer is -2.11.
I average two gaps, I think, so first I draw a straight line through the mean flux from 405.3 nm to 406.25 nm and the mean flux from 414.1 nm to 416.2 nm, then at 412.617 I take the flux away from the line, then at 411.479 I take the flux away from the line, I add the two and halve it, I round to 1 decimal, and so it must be -0.5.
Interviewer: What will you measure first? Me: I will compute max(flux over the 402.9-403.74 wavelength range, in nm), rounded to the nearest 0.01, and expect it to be 21.66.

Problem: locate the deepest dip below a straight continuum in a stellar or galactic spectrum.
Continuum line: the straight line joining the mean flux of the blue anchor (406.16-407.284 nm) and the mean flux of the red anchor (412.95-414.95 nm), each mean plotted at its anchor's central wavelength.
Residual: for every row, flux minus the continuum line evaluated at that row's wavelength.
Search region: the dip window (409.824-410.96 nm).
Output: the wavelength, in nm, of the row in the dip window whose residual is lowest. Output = 410.154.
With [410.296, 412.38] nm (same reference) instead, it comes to 410.343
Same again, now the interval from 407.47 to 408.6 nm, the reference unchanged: 407.518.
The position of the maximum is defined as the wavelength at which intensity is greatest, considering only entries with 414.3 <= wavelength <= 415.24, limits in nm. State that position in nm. 415.190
